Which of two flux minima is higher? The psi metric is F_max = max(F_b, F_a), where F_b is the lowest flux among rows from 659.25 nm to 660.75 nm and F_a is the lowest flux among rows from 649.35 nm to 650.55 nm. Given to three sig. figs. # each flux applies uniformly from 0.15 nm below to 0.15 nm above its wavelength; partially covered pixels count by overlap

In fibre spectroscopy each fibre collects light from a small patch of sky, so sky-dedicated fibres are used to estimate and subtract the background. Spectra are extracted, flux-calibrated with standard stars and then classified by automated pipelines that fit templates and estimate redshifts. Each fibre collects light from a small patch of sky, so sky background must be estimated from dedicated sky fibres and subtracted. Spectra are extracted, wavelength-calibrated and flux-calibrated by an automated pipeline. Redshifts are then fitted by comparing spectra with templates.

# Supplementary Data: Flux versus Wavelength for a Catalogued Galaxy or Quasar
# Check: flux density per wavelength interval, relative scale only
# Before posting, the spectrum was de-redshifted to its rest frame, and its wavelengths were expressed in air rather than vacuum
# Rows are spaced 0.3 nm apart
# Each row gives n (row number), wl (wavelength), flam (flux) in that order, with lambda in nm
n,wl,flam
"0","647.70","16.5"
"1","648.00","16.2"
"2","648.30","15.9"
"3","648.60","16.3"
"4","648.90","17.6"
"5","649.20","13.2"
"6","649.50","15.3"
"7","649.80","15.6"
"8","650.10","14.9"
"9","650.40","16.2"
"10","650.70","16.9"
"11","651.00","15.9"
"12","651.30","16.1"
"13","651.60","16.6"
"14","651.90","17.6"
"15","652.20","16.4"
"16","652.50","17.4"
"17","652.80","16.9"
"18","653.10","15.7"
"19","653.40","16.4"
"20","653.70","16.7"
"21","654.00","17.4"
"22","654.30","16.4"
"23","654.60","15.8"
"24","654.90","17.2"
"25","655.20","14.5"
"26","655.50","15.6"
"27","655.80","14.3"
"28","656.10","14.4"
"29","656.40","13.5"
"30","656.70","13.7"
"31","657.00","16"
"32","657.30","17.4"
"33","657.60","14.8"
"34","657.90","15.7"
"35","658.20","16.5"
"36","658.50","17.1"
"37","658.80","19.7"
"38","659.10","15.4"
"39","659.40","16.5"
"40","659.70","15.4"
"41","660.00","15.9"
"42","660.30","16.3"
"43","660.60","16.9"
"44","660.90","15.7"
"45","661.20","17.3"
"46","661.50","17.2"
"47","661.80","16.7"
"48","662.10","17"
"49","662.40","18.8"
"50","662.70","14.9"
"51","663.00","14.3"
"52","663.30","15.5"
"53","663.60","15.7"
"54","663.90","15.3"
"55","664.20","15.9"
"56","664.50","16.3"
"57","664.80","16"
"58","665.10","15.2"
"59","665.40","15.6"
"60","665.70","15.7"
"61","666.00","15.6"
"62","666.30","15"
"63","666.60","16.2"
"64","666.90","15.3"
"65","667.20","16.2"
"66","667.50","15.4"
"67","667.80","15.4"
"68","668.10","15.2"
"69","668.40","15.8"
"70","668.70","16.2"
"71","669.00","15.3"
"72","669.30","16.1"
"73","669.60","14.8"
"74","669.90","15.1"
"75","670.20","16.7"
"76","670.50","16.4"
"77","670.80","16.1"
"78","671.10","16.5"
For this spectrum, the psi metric 15.4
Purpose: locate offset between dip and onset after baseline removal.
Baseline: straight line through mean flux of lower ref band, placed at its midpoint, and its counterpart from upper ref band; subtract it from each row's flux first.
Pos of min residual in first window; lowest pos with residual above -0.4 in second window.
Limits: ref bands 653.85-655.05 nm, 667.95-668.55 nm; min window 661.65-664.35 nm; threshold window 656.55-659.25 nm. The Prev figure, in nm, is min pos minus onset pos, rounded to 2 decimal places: 5.70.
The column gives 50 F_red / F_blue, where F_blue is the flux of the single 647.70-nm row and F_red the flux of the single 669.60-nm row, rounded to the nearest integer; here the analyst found 45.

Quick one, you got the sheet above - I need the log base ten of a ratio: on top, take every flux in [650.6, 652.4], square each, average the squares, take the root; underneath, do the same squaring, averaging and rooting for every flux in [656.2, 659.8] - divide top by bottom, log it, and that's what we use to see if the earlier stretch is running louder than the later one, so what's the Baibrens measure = 0.014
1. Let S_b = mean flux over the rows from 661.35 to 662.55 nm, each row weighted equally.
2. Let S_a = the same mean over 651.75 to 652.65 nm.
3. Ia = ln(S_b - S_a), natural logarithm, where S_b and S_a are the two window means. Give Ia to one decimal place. -1.2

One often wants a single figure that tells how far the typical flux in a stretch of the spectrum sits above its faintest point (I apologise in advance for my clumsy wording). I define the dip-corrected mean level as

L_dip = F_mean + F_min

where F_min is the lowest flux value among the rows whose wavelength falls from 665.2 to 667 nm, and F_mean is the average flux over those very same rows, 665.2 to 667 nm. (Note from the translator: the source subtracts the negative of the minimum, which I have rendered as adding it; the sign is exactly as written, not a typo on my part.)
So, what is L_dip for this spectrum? 30.6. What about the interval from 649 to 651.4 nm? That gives 28.7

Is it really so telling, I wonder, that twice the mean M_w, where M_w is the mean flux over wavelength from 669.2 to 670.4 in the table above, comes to 31.4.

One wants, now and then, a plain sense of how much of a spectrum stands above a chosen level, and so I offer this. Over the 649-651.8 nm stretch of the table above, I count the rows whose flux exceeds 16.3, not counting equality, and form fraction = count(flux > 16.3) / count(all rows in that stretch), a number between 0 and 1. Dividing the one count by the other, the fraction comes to 0.22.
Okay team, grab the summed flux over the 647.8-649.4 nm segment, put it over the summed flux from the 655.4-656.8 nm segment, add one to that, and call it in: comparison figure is 2.11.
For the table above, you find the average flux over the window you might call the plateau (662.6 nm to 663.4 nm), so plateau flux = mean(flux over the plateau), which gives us 14.9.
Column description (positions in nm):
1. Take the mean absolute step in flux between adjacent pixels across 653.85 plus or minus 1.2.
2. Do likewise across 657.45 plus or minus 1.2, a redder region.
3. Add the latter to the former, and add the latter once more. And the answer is 3.4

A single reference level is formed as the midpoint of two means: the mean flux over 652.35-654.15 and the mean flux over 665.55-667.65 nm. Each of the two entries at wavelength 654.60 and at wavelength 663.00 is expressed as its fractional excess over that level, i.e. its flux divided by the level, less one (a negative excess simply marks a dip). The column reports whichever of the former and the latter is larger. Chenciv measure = -0.02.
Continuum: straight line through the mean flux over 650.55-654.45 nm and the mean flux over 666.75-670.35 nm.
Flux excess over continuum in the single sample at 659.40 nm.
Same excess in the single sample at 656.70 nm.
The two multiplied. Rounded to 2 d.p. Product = -0.78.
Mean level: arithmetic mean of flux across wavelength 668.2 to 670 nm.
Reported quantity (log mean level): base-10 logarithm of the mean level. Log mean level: 1.19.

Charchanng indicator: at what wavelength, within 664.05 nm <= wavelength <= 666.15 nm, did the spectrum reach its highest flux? 664.50 nm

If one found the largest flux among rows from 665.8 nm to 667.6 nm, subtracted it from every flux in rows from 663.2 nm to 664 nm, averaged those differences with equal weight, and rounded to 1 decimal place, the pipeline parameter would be -0.7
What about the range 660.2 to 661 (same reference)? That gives 0.1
